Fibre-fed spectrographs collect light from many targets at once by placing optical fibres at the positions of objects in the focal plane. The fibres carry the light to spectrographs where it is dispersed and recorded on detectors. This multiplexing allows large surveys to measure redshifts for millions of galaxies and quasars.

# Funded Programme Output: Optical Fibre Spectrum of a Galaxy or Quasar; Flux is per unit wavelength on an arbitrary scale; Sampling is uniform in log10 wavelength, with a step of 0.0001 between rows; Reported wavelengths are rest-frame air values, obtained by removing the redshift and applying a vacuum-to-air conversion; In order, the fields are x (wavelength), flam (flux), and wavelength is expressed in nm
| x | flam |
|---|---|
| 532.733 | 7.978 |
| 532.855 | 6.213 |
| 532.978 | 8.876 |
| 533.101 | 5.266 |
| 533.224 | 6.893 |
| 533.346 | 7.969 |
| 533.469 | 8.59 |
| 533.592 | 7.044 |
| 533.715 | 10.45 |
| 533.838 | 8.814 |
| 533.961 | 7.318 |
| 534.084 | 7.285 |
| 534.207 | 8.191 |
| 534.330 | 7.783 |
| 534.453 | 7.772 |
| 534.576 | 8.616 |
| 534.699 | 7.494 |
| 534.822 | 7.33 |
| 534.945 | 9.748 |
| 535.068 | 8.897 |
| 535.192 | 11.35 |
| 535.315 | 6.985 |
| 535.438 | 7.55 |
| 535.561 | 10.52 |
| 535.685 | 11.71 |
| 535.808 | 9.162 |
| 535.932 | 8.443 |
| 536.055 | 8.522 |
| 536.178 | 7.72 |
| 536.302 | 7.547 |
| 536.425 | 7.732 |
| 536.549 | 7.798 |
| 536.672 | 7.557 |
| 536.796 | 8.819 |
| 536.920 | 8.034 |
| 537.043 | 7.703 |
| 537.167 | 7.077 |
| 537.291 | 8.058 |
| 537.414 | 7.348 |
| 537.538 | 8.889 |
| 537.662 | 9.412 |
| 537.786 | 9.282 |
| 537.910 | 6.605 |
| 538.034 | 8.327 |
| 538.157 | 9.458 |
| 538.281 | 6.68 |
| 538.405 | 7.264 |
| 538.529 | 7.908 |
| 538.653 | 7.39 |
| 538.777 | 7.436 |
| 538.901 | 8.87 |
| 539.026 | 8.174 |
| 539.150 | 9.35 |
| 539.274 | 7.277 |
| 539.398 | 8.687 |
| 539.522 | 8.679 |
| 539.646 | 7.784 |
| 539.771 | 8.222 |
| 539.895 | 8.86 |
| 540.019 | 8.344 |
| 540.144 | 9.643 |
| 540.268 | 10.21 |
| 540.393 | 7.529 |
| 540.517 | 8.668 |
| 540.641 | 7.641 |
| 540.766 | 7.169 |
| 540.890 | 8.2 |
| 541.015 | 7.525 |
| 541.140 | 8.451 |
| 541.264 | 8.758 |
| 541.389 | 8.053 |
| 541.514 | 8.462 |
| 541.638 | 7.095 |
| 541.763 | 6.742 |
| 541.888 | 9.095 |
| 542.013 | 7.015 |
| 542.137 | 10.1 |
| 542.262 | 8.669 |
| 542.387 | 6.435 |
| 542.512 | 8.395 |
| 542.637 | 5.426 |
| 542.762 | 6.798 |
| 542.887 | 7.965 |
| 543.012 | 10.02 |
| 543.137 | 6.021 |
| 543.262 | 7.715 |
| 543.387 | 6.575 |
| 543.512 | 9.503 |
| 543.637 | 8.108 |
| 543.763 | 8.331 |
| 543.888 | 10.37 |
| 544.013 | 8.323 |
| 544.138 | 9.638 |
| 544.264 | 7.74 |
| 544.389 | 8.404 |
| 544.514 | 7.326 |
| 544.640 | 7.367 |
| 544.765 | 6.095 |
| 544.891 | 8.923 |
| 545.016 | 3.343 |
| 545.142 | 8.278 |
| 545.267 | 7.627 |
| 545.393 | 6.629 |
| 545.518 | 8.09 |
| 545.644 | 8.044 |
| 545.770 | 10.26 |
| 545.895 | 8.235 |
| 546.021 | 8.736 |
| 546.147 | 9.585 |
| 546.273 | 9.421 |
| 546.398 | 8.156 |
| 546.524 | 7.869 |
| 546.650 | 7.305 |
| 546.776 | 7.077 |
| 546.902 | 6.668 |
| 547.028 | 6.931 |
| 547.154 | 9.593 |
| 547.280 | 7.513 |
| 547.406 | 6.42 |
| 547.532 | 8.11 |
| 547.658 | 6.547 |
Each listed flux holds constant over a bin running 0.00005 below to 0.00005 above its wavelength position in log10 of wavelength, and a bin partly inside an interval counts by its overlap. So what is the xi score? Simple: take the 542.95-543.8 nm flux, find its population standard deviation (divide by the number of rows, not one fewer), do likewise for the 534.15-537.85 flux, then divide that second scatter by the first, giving 0.87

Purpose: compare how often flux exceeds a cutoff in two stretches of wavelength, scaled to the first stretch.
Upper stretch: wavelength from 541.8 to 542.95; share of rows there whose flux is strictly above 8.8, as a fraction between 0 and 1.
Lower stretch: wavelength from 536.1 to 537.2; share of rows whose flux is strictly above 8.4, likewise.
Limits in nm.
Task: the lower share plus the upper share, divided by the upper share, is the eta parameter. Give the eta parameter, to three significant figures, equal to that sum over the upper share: 1.50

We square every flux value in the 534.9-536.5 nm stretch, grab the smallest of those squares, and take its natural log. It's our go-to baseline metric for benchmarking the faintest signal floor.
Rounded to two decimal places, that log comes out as 3.89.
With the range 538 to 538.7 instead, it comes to 3.80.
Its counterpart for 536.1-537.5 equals 3.91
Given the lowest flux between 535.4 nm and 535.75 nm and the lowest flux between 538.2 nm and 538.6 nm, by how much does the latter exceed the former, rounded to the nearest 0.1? -0.9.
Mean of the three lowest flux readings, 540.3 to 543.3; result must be 6.0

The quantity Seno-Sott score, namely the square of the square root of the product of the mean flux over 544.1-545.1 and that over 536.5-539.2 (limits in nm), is 59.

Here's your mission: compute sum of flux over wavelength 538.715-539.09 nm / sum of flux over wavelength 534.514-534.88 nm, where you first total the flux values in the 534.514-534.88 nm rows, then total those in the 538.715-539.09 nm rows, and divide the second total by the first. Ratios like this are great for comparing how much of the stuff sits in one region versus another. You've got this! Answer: 1.04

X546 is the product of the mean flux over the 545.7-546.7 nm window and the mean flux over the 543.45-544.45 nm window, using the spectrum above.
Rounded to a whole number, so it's 77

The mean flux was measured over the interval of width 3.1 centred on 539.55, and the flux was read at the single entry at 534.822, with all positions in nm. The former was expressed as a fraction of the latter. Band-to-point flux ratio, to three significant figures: 1.12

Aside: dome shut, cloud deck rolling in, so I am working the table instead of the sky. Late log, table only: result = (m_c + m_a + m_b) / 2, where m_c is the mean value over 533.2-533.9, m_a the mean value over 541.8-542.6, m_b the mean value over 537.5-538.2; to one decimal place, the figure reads 12.6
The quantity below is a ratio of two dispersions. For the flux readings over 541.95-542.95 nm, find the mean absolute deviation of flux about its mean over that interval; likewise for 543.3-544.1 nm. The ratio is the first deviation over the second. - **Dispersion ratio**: 1.3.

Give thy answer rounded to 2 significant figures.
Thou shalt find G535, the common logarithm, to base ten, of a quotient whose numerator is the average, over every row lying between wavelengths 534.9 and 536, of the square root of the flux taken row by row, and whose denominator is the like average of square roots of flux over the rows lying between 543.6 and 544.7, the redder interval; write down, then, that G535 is 0.023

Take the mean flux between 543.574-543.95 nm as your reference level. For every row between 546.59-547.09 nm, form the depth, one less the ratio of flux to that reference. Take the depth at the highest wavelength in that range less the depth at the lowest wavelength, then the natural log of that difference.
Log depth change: -3.2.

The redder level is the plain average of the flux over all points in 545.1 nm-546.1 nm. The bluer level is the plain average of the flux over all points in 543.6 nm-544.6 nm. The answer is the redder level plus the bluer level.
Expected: 16.8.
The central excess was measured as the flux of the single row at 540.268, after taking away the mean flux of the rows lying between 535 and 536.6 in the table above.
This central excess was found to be 1.4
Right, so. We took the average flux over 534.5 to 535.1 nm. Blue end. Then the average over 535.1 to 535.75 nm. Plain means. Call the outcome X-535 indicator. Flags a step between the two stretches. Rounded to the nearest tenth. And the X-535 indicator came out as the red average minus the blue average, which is 1.2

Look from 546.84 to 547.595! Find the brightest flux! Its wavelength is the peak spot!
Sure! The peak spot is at 547.154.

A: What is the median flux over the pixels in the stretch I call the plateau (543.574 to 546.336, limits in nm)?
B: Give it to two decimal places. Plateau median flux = 8.26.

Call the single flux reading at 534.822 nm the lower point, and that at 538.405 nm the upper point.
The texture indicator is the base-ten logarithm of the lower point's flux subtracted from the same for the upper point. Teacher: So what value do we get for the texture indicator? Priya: 0.00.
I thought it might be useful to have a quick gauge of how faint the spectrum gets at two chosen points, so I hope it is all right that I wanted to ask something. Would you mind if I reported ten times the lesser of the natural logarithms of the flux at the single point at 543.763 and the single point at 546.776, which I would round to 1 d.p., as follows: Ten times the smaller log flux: 19.6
